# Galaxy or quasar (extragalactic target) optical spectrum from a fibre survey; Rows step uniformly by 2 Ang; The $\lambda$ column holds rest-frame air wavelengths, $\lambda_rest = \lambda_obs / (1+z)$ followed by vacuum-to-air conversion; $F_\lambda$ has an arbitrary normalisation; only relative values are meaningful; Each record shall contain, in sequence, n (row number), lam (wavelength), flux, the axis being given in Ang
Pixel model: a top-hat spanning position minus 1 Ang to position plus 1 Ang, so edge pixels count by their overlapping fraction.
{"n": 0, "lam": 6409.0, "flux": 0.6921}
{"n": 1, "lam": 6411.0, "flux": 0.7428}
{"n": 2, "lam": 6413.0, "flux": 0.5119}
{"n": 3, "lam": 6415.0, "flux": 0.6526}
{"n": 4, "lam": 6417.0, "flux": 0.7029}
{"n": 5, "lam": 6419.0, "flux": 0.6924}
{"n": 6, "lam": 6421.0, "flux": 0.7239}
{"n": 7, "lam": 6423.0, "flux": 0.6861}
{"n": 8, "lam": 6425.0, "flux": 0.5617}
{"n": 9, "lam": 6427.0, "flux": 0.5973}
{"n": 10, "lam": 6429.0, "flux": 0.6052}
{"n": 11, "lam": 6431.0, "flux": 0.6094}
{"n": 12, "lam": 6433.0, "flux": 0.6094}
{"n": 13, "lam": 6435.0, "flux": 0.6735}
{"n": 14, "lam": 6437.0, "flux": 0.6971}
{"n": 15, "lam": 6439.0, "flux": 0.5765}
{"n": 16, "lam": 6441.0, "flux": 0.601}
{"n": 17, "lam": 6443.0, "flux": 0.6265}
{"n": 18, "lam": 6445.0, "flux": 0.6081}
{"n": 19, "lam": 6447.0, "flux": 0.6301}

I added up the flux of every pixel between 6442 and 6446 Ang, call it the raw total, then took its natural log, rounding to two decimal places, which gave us 0.21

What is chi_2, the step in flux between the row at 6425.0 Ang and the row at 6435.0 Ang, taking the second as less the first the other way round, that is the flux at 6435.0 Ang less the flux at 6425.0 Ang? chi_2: 0.11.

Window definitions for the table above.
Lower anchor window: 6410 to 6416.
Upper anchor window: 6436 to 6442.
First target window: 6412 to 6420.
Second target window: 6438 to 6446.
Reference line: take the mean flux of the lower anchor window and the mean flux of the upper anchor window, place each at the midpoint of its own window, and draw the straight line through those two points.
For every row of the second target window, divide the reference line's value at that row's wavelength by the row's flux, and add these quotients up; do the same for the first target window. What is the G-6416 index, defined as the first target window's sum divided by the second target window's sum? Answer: 0.97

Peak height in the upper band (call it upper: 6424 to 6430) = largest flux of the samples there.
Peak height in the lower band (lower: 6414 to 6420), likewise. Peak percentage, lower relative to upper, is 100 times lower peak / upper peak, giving 116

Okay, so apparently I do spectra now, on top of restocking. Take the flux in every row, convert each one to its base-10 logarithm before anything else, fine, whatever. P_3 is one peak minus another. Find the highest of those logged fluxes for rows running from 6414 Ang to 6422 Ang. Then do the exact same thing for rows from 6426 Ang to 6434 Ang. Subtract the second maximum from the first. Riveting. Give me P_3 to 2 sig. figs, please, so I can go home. 0.075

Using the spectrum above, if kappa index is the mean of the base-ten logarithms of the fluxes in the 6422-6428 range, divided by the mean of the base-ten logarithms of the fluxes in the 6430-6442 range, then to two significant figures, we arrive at 1.0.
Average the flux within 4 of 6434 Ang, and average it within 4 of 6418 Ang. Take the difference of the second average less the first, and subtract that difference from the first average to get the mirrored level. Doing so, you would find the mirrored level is 0.602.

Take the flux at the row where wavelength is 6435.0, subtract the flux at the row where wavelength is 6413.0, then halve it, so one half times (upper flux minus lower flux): 0.08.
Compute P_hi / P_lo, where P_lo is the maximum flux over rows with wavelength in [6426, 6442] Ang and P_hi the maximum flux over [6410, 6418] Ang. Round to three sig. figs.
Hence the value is 1.07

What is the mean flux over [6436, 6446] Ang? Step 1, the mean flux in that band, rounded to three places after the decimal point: 0.622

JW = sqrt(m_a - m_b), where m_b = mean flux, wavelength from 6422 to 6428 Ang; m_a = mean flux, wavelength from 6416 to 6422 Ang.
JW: 0.30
